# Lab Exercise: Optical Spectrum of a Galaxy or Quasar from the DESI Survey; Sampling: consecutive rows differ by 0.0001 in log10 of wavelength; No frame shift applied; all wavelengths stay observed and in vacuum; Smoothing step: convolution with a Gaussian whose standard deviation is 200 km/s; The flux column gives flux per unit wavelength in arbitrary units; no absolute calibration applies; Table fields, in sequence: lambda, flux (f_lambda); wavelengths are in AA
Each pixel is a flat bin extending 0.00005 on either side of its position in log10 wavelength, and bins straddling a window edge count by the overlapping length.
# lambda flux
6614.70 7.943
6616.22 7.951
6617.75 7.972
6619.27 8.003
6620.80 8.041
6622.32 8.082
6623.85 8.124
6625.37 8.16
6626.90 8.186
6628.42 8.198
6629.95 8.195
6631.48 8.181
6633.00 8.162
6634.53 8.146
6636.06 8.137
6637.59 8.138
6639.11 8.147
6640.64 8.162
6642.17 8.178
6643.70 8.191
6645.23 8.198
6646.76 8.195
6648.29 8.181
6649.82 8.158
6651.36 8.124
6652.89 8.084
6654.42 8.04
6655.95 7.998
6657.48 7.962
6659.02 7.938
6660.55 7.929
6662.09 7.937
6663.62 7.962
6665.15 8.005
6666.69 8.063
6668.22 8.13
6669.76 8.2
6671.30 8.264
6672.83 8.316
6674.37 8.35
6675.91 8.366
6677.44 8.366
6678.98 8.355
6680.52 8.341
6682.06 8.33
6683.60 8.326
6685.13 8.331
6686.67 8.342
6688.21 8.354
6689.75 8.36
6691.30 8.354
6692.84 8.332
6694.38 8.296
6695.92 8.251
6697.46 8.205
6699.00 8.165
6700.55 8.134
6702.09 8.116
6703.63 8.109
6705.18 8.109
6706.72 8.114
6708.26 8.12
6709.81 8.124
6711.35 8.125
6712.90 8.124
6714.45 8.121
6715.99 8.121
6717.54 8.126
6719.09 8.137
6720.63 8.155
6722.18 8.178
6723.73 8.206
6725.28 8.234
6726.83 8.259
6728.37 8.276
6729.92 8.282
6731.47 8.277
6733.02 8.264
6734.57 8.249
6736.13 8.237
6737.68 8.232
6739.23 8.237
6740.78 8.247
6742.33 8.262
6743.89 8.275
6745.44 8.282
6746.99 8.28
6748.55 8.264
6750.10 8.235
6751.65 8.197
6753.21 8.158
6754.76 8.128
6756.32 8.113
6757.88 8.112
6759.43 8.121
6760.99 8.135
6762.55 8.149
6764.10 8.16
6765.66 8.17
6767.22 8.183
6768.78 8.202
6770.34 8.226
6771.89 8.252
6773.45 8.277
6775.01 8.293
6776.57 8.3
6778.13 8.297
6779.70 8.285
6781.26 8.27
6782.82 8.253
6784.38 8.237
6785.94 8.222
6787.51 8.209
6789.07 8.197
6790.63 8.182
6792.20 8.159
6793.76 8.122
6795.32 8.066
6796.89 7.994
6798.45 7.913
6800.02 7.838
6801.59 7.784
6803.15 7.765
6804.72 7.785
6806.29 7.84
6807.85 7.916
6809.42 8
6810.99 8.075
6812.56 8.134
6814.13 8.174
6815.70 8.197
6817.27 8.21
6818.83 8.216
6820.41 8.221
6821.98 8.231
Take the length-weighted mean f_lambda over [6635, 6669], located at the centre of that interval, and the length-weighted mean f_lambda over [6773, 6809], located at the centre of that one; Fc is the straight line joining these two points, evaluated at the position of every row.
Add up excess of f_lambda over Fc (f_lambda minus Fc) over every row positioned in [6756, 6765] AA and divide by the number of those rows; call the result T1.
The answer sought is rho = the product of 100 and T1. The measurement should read 4.1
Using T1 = 0.041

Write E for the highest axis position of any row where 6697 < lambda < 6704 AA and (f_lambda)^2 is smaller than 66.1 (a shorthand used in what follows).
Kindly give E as 6703.63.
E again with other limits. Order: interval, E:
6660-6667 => 6666.69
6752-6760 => 6759.43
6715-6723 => 6717.54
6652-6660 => 6659.02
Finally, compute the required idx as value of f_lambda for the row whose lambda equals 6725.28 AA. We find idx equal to 8.234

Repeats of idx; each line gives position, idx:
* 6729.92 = 8.282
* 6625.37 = 8.16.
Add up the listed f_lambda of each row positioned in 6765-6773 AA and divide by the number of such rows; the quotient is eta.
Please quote 8.21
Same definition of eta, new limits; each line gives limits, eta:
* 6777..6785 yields 8.27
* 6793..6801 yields 7.99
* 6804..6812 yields 7.92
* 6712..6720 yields 8.13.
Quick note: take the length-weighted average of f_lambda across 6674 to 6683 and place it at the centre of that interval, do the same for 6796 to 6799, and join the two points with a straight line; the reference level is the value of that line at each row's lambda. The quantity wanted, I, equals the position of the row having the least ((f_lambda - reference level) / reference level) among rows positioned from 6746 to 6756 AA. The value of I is 6754.76 AA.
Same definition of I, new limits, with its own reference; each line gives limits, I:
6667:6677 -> 6668.22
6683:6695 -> 6683.60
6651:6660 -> 6659.02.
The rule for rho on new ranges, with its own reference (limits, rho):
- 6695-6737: 9.0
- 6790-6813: -12.1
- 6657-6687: 10.5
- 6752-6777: 9.5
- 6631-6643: 7.2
